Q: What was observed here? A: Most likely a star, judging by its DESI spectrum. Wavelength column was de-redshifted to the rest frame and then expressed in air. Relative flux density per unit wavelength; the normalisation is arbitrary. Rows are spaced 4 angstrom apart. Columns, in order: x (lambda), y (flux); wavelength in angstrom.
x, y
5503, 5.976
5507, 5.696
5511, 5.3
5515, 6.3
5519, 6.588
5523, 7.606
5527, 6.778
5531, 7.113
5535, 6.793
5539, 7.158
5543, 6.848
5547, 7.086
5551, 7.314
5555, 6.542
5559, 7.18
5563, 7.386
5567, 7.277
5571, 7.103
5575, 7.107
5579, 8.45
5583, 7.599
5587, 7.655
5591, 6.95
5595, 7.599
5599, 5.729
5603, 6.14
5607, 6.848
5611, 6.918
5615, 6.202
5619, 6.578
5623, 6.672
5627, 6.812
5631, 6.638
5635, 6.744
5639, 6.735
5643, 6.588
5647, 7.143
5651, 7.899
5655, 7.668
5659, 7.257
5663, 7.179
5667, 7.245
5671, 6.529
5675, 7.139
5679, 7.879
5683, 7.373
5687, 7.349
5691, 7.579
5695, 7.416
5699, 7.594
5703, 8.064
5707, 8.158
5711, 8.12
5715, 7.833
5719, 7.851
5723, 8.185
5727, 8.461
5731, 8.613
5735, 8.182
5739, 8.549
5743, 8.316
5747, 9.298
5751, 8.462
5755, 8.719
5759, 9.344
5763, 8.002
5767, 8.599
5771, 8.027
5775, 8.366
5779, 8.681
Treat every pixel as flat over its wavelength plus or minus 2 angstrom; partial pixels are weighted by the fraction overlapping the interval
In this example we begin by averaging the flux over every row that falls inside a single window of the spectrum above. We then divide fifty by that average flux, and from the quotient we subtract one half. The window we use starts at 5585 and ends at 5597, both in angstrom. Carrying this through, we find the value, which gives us 6.3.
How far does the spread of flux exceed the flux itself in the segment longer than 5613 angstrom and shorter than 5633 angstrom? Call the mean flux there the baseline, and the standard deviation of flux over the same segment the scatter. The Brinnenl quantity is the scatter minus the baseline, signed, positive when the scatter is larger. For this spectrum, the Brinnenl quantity -6.4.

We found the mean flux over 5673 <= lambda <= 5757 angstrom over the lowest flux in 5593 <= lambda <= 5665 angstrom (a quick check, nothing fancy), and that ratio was 1.41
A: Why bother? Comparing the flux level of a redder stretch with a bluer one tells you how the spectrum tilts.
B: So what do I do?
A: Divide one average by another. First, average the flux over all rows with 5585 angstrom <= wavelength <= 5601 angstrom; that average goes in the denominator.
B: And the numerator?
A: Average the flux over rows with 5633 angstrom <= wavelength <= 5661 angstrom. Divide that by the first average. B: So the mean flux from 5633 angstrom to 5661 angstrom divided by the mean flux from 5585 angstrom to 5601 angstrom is 1.02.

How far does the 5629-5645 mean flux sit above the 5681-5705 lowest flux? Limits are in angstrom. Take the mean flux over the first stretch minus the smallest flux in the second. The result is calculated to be -0.7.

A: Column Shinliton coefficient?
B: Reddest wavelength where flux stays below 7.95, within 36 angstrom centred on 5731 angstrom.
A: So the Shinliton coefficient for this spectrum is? 5719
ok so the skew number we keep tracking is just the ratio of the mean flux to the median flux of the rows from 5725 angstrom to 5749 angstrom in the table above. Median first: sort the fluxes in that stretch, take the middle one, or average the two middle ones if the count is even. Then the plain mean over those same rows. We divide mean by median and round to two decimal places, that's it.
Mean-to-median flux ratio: 1.01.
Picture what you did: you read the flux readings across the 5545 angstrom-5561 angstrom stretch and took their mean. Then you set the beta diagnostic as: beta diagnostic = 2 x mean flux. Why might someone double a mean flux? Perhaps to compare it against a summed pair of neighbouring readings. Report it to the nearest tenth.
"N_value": 14.1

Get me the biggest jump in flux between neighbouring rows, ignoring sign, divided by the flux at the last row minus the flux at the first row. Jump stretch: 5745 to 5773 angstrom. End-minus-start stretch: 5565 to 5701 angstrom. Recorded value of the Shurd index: 4.2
